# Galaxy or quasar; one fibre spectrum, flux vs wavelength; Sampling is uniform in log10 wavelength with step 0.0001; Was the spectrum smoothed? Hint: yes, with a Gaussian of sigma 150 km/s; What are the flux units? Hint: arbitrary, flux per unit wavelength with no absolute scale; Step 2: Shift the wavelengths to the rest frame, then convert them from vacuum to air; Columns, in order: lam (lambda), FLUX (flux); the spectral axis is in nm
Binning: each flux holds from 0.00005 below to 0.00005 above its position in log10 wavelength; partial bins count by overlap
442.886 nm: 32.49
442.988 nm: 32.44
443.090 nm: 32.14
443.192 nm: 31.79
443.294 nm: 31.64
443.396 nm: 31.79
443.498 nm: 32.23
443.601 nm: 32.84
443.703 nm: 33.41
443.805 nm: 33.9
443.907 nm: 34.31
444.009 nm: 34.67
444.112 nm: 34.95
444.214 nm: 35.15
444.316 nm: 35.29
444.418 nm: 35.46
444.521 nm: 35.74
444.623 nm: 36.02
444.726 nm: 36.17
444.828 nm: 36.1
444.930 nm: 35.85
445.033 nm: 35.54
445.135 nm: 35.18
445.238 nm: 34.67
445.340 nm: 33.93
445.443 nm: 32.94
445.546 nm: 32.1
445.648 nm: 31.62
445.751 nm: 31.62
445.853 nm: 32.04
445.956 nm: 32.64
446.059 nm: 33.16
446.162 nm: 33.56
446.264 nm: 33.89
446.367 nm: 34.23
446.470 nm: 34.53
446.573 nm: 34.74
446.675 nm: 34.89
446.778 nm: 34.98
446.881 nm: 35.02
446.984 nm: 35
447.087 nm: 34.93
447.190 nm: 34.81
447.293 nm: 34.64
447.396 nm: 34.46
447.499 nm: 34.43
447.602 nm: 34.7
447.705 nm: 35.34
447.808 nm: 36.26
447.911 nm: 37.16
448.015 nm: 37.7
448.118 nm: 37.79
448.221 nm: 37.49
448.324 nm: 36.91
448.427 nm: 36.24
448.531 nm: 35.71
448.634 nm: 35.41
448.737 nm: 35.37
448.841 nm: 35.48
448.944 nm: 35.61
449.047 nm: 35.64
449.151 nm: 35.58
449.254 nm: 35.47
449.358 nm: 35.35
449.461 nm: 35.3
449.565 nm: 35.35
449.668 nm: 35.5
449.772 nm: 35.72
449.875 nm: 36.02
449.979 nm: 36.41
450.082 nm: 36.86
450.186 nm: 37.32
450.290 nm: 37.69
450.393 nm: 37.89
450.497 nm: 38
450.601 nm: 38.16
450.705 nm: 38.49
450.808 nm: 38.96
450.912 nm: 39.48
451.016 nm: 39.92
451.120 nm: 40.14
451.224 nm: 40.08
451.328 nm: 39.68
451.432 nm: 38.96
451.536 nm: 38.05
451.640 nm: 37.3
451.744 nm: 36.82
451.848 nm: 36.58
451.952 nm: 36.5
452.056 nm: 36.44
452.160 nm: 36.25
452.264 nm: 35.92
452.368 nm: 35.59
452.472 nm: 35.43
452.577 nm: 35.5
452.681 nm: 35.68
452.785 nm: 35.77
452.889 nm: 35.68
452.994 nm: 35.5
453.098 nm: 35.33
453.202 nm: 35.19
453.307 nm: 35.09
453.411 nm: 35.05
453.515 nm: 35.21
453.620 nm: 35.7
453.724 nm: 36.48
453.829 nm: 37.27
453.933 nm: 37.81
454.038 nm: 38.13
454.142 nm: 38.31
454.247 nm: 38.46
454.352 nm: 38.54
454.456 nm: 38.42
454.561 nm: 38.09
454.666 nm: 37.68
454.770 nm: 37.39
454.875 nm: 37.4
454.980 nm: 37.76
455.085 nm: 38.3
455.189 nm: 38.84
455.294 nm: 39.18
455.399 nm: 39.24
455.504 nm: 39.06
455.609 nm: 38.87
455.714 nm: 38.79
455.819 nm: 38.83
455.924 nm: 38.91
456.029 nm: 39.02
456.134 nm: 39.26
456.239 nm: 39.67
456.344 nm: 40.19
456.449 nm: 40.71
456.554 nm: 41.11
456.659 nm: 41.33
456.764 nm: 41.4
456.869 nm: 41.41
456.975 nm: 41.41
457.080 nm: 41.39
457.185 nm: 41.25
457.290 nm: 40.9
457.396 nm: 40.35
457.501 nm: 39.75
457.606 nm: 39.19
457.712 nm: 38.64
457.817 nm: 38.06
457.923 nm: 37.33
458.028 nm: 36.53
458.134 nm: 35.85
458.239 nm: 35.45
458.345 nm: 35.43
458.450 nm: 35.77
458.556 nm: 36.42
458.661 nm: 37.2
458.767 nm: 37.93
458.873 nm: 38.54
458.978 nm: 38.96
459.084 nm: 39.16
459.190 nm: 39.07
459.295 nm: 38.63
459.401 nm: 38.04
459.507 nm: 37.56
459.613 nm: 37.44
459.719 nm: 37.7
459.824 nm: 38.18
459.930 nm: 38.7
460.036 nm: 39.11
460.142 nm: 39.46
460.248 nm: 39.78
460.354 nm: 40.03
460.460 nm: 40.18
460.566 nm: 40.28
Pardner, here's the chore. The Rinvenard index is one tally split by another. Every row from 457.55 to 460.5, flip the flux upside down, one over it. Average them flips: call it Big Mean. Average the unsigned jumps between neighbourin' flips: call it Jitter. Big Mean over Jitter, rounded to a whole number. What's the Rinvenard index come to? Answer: 85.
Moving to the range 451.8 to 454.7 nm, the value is 151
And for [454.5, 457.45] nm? 158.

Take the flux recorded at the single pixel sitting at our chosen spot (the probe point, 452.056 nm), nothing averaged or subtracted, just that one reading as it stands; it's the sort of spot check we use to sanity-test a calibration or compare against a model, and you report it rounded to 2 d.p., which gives 36.44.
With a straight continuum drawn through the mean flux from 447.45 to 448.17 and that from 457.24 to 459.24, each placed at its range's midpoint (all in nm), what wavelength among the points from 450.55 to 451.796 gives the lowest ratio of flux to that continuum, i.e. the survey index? 451.744 nm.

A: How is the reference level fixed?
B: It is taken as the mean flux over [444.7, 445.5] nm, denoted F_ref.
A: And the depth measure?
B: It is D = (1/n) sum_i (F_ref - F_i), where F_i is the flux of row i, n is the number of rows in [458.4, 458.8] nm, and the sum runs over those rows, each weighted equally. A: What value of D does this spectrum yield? -1.8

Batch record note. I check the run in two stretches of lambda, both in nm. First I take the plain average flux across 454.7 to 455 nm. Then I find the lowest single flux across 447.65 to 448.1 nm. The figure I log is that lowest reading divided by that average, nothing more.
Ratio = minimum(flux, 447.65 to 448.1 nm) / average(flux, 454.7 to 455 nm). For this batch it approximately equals 0.942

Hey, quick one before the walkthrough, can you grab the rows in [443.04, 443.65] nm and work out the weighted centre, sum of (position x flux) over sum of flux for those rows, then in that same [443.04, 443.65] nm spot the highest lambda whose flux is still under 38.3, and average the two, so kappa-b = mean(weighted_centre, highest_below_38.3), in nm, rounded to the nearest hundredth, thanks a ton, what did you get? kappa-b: 443.47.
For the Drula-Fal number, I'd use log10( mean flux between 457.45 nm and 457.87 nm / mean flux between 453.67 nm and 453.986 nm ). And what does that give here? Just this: 0.020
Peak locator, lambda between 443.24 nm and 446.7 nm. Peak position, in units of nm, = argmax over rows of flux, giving 444.726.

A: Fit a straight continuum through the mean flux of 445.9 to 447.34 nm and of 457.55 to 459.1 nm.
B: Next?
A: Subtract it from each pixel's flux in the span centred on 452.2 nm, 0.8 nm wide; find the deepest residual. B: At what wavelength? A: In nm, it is 452.472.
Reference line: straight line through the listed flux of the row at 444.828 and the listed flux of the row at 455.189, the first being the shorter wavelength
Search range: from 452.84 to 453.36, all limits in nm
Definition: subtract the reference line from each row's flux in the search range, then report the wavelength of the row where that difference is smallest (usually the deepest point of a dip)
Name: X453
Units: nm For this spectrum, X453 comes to 453.307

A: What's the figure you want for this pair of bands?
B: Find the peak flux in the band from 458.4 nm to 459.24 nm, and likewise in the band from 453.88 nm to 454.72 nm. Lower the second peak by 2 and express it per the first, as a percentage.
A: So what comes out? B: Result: 93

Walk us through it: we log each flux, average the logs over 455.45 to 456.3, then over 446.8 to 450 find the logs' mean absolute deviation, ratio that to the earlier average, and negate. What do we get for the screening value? -0.0052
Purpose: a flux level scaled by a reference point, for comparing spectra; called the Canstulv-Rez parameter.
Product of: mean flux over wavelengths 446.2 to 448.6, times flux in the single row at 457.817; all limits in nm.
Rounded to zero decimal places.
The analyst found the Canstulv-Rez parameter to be 1350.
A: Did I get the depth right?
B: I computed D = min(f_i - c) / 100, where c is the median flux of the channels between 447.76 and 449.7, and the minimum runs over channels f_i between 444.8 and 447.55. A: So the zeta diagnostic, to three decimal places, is -0.040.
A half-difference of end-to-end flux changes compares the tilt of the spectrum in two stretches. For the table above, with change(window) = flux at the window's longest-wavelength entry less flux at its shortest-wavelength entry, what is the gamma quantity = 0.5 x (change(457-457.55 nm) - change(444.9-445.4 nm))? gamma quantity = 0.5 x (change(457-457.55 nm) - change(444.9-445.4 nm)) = 0.1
